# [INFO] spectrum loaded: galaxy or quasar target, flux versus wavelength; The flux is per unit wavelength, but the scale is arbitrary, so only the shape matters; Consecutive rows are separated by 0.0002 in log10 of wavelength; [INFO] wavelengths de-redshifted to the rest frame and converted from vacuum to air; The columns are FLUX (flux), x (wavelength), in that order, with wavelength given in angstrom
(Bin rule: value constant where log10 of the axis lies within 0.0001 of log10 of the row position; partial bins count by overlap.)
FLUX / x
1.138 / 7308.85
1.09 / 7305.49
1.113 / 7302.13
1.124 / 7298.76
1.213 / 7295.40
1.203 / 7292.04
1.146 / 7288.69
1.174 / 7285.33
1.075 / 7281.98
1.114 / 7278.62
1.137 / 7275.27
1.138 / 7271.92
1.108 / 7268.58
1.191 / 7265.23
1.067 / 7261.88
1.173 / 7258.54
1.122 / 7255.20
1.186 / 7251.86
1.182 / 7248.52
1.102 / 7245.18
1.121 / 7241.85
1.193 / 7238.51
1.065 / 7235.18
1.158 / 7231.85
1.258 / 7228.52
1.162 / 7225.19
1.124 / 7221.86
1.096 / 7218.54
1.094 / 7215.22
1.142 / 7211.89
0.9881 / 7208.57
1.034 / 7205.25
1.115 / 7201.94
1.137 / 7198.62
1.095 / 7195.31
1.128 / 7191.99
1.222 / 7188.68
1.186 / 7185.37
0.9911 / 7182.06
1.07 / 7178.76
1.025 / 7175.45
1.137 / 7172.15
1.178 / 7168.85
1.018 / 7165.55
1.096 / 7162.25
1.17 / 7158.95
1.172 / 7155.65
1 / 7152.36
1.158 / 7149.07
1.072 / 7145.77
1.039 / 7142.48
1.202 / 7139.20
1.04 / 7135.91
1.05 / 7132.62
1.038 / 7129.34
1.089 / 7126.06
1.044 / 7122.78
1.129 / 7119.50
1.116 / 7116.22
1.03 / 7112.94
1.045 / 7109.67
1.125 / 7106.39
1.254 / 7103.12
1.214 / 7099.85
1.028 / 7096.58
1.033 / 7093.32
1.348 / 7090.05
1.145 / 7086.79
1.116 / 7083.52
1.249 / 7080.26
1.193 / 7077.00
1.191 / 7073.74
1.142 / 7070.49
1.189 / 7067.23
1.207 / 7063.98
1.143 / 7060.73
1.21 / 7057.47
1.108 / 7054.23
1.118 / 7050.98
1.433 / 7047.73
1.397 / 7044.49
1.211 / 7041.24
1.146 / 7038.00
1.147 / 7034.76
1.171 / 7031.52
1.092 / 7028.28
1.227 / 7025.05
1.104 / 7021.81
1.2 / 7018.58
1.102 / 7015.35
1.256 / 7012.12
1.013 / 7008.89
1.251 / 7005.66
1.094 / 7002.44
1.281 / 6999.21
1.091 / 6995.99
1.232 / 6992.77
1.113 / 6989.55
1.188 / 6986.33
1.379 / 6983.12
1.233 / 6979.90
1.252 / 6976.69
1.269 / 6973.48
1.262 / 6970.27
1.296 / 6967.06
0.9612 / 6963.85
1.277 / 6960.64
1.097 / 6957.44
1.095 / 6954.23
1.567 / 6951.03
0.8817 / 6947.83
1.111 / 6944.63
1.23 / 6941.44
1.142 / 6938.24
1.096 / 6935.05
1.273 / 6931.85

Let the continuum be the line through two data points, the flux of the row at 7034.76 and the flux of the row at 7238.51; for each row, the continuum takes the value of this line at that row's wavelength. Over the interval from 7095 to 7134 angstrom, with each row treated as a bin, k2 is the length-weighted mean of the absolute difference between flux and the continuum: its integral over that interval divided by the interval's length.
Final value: 0.092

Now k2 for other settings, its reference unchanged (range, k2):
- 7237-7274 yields 0.053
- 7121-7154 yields 0.103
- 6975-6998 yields 0.098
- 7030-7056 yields 0.087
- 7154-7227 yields 0.078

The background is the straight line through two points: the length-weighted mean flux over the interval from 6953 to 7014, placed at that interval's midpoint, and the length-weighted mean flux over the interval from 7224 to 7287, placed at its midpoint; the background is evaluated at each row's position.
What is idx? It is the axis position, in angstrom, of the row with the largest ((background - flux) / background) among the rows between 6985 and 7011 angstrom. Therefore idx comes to 7008.89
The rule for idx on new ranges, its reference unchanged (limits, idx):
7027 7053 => 7028.28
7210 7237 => 7235.18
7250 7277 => 7261.88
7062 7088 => 7083.52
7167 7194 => 7182.06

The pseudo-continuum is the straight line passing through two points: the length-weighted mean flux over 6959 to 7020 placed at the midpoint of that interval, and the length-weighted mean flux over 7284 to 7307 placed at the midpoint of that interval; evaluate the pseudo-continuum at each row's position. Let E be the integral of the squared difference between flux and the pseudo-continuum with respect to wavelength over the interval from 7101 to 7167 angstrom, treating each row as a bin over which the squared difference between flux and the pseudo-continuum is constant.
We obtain 0.7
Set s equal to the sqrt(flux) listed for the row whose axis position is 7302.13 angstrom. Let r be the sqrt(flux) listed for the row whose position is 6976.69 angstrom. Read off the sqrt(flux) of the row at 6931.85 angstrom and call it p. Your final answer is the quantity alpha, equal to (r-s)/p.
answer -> 0.06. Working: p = 1.13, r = 1.12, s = 1.05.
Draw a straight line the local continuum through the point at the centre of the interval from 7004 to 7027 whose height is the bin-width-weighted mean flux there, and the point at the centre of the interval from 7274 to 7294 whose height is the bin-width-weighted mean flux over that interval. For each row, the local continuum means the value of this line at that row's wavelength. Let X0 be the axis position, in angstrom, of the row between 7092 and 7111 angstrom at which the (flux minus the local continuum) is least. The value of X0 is 7096.58 angstrom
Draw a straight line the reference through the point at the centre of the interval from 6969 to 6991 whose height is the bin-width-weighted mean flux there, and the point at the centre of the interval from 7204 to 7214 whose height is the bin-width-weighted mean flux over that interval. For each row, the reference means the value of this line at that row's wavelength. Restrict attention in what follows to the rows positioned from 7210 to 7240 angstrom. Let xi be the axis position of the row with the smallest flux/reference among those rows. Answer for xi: 7235.18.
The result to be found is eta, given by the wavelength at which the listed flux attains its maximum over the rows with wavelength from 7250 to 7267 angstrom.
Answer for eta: 7265.23 angstrom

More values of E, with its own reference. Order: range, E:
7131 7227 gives 0.9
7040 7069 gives 0.4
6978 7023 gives 0.4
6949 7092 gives 1.8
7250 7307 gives 0.1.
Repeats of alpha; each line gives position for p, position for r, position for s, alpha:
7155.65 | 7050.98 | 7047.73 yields -0.13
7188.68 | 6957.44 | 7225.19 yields -0.03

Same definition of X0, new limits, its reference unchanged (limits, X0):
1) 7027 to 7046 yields 7028.28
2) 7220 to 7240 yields 7235.18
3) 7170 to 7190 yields 7182.06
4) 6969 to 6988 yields 6986.33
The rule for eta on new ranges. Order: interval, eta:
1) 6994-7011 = 6999.21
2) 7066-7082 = 7080.26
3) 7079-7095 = 7090.05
